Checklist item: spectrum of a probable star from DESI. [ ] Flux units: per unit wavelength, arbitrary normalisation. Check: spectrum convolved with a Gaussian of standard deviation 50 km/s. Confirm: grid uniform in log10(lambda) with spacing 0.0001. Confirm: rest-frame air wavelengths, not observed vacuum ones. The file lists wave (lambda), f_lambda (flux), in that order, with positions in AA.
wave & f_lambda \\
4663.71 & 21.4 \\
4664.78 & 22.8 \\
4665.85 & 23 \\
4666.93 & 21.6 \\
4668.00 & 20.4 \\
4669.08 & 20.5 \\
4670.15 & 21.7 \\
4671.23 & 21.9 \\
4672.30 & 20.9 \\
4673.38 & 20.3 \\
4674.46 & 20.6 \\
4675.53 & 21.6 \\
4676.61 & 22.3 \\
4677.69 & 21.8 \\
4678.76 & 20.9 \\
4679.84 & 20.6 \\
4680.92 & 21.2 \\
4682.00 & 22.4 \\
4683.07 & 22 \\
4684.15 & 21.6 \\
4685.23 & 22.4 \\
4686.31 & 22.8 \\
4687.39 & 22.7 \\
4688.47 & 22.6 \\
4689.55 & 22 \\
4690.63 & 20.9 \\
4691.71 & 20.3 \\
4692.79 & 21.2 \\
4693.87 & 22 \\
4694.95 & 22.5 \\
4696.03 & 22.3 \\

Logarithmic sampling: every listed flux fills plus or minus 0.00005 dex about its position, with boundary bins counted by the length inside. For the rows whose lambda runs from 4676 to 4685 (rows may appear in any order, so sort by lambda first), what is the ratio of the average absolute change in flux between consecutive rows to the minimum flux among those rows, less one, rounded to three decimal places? -0.970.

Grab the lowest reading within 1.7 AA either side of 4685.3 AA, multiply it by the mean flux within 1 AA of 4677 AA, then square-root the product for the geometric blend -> 21.8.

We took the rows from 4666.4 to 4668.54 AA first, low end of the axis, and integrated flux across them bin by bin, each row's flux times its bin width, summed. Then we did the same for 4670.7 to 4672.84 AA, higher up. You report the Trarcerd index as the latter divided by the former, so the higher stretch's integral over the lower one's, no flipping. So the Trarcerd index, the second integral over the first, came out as 1.02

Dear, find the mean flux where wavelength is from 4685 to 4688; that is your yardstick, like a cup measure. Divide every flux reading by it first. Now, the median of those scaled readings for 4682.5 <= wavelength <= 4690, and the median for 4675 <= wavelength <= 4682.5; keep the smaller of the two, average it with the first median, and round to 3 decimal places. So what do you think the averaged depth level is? 0.972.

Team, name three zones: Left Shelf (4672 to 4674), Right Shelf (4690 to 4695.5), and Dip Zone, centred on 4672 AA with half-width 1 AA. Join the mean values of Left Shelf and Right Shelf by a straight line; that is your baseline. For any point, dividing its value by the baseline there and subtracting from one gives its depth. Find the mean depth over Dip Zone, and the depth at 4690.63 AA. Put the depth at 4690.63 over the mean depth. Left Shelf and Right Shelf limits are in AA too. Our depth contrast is -0.5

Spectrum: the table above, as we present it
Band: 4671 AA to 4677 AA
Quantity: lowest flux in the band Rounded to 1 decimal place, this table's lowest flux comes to 20.3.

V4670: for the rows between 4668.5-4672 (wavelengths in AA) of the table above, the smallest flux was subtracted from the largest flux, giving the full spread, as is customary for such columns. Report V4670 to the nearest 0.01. 1.40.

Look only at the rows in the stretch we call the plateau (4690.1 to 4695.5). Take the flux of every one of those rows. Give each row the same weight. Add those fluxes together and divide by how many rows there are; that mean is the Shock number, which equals 21.4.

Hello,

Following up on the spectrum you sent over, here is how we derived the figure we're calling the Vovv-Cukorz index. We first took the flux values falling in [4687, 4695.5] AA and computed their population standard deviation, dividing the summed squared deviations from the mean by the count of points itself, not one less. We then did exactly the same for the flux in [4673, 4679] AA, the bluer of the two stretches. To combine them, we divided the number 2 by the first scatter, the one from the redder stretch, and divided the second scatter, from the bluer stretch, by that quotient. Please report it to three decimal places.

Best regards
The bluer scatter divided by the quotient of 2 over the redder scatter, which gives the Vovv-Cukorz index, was 0.290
